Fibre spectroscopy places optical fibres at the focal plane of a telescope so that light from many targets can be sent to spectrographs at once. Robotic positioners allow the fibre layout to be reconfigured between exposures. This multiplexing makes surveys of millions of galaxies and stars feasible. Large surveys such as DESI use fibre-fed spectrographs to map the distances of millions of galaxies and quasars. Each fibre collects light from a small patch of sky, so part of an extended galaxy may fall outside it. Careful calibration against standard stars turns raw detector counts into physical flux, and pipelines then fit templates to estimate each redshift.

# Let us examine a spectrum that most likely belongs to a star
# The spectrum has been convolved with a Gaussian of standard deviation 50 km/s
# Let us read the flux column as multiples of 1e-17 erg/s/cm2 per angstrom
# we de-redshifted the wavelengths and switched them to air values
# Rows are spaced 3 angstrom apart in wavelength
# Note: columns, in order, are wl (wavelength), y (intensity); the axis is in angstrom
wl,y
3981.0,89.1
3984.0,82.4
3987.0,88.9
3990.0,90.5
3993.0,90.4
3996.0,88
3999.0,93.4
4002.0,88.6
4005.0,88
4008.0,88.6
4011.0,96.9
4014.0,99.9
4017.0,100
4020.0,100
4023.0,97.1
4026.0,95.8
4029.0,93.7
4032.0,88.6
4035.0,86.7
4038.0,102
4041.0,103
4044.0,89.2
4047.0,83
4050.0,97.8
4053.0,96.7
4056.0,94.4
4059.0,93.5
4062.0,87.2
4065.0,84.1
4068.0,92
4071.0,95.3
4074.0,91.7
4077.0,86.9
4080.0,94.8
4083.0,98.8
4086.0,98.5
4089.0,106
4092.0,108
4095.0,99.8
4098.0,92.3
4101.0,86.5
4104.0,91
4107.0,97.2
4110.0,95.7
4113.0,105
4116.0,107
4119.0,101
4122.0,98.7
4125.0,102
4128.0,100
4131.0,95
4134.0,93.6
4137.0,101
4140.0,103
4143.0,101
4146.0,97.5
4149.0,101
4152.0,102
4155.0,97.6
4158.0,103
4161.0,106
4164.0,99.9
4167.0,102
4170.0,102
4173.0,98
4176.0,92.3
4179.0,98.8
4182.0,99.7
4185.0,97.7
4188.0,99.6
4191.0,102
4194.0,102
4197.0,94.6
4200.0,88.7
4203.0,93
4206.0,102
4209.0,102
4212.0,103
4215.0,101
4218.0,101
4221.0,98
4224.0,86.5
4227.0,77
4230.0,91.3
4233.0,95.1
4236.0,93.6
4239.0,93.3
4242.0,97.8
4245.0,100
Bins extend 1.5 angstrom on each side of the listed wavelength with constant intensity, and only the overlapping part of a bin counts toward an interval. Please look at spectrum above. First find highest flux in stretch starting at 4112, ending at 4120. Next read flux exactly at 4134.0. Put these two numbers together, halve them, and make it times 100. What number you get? 10030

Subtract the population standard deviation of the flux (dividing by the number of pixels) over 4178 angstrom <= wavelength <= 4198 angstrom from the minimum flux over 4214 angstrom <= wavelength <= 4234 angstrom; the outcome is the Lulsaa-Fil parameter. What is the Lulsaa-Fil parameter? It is 75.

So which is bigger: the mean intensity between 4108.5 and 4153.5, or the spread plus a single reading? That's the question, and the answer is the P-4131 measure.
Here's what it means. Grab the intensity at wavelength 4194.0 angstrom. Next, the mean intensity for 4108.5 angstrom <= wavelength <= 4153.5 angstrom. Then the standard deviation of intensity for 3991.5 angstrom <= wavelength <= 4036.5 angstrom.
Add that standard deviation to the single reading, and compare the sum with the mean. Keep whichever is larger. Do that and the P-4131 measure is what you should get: 107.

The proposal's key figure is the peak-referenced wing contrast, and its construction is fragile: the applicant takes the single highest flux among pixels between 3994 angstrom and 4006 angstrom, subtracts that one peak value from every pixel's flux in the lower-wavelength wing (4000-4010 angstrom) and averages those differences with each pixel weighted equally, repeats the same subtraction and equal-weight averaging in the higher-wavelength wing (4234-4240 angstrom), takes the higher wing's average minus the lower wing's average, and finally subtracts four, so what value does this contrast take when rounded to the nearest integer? 1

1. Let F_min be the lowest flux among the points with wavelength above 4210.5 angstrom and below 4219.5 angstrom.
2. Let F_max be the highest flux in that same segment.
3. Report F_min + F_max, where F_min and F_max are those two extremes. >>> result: 204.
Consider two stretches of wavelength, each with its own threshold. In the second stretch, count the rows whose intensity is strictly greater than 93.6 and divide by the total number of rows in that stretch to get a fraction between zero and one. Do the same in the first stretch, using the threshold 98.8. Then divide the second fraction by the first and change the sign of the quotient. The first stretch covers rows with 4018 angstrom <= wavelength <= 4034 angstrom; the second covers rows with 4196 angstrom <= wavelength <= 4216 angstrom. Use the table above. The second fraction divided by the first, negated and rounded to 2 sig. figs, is -3.6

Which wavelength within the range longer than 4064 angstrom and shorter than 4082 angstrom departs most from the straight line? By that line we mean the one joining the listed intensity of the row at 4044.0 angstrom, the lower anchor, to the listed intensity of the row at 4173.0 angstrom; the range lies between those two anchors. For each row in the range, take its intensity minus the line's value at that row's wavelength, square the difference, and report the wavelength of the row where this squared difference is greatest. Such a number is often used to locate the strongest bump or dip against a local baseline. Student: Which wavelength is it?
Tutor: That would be 4065.0 angstrom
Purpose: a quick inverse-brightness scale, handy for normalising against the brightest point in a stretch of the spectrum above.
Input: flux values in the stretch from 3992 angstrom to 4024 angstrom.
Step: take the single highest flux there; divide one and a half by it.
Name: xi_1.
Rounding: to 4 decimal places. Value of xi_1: 0.0150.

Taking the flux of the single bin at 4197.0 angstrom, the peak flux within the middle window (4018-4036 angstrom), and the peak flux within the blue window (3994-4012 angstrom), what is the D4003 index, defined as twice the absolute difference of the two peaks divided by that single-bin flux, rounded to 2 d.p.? 0.07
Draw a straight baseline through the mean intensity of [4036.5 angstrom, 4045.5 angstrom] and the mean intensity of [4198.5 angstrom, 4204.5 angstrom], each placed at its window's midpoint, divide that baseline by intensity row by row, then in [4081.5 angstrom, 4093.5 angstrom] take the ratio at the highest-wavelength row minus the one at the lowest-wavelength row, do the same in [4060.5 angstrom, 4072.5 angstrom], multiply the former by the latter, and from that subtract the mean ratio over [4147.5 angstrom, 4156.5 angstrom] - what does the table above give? -0.921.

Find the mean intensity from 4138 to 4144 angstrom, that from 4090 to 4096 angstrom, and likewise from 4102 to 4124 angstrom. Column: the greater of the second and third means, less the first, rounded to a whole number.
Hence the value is 2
